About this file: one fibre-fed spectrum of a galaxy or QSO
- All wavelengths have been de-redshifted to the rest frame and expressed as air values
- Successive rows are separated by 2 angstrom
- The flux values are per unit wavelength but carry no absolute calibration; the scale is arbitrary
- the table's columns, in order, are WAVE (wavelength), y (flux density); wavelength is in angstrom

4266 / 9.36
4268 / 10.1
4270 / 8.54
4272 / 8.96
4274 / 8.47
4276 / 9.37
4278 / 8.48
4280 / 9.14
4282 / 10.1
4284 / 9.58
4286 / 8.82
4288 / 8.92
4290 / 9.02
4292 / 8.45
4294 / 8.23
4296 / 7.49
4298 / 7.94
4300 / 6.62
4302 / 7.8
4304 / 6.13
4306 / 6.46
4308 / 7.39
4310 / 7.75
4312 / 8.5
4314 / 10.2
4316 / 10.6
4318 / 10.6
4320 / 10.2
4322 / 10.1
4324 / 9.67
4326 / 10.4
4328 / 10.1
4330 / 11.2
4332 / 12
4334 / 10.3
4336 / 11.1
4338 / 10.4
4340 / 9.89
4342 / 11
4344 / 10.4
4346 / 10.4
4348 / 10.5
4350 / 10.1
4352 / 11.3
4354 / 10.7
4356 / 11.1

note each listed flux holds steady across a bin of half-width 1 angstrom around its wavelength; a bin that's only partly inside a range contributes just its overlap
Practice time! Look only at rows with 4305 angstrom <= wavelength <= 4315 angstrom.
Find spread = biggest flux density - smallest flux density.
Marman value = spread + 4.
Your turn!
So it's 7.7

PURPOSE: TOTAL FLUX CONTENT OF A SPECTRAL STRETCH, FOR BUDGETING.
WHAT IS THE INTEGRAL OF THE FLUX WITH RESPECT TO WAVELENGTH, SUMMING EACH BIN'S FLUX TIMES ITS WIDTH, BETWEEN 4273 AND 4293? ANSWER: 181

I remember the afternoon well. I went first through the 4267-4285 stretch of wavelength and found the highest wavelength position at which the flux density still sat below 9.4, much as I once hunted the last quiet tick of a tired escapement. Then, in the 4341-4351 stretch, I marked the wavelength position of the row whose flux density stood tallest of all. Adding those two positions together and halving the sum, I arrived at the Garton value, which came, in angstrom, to 4311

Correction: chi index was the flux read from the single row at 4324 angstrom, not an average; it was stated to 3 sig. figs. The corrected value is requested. 9.67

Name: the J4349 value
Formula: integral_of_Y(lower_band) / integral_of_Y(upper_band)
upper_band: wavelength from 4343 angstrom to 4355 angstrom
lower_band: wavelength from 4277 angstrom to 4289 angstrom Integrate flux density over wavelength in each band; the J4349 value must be 0.87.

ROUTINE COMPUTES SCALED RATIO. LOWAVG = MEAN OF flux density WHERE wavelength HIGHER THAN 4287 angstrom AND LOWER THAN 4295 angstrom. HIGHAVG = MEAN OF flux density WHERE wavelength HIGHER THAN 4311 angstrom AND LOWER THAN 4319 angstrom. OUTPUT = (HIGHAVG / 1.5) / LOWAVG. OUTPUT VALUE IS 0.8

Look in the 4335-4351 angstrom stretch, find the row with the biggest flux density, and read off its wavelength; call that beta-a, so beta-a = 4336 angstrom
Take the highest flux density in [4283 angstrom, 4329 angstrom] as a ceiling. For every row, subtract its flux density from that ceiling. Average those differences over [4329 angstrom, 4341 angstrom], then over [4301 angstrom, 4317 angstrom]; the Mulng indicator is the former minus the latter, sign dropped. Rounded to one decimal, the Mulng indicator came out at 2.7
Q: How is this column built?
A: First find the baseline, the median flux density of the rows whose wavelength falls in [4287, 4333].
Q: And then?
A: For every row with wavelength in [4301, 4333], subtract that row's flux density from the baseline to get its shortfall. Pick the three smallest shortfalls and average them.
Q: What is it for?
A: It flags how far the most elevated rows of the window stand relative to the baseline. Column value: -2.3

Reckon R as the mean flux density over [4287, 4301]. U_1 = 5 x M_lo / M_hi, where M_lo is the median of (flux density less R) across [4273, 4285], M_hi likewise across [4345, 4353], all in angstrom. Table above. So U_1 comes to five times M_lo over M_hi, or 2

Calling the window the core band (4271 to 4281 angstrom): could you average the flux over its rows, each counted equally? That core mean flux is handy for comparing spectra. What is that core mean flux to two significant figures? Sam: 8.9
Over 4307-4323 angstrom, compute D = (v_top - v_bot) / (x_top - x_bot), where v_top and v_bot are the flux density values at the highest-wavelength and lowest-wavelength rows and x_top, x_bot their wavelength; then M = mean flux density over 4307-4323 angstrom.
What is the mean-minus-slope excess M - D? 9.2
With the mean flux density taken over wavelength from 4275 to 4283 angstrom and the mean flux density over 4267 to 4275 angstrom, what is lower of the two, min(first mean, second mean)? 9.0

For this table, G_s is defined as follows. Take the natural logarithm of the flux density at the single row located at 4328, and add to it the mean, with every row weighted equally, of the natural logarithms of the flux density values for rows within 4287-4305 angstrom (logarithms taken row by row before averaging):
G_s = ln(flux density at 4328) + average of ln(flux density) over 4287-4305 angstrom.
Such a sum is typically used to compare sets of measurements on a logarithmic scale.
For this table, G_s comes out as 4.37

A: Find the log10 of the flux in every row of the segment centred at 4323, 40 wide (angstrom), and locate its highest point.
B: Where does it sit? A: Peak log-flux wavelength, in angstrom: 4332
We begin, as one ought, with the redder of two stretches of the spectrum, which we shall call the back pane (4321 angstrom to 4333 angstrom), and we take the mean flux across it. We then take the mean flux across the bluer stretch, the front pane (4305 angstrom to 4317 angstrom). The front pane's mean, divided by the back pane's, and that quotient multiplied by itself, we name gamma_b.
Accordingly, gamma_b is 0.64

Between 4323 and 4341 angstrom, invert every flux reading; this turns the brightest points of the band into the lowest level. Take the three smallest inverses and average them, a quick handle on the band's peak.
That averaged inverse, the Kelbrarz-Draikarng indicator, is 0.088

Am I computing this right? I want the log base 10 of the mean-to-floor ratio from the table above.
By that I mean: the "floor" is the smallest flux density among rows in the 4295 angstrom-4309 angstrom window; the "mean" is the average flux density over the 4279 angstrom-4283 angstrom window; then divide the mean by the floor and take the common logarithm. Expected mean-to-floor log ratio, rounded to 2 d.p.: 0.20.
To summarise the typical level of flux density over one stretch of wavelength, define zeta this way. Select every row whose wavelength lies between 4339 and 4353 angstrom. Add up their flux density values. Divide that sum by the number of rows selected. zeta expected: 11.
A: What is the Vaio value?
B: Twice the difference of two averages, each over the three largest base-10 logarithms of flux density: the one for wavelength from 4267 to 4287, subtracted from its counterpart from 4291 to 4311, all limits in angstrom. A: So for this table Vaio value -0.17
